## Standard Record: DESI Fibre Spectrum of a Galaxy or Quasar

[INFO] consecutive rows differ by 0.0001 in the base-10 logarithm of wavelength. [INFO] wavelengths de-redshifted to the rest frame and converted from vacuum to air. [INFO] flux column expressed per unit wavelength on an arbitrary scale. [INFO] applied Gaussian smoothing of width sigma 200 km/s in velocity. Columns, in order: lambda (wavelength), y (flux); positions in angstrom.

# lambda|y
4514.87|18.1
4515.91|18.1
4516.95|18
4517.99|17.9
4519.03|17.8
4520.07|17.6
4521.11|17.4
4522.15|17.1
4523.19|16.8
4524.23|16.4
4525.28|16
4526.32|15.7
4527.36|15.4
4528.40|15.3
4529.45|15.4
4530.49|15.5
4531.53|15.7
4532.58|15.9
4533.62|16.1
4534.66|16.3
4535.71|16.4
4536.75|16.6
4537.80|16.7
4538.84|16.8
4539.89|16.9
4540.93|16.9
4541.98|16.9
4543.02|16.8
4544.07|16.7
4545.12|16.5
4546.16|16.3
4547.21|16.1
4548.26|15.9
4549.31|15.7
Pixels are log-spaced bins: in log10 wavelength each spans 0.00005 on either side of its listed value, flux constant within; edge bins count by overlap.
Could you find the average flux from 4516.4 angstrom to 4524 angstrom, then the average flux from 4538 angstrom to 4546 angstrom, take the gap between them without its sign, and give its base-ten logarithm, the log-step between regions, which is -0.1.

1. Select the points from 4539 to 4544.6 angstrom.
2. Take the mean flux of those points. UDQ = 16.8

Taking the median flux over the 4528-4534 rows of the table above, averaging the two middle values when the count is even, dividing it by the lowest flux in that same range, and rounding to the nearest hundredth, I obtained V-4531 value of 1.02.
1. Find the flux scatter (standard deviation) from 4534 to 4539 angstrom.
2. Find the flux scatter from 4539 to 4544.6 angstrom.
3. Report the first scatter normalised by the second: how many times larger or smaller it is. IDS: 2.3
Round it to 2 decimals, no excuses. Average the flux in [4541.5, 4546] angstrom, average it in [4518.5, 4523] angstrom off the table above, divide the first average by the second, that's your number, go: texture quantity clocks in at 0.96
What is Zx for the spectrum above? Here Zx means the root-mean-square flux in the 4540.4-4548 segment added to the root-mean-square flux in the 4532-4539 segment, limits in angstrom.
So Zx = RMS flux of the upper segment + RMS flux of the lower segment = 33.0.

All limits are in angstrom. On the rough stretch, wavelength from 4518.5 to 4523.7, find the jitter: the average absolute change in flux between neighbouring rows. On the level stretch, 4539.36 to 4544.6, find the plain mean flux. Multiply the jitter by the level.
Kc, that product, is 4.2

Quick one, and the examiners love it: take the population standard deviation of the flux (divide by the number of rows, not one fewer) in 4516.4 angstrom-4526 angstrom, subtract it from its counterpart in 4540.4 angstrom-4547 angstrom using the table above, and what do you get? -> -0.44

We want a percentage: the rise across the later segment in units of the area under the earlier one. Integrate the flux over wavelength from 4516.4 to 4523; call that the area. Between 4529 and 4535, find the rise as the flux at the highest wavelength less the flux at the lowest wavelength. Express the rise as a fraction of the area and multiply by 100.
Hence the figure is 0.8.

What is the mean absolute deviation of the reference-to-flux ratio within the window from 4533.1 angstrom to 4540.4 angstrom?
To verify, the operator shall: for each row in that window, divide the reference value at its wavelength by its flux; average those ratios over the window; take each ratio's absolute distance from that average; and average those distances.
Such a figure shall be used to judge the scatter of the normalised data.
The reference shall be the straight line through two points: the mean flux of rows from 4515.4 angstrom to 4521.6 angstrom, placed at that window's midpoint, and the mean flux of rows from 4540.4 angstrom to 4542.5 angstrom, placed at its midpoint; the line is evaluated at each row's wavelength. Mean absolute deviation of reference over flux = 0.019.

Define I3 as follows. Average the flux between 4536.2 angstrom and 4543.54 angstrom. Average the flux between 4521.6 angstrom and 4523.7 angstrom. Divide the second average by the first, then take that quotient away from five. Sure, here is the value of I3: 3.99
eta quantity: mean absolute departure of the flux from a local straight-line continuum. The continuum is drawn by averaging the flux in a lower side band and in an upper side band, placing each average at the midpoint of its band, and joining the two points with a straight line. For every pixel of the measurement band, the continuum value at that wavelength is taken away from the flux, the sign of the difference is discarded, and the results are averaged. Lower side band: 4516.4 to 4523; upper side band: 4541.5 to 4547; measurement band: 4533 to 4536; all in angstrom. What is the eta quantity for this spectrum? 0.8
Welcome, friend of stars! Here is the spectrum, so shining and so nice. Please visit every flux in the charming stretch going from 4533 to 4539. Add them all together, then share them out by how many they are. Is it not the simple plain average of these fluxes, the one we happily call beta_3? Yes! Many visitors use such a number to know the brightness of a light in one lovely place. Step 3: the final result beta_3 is 16.5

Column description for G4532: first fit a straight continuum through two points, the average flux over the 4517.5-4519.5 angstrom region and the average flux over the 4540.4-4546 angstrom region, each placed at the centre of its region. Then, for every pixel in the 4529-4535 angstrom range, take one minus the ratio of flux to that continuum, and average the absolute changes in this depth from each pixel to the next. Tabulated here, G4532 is 0.013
